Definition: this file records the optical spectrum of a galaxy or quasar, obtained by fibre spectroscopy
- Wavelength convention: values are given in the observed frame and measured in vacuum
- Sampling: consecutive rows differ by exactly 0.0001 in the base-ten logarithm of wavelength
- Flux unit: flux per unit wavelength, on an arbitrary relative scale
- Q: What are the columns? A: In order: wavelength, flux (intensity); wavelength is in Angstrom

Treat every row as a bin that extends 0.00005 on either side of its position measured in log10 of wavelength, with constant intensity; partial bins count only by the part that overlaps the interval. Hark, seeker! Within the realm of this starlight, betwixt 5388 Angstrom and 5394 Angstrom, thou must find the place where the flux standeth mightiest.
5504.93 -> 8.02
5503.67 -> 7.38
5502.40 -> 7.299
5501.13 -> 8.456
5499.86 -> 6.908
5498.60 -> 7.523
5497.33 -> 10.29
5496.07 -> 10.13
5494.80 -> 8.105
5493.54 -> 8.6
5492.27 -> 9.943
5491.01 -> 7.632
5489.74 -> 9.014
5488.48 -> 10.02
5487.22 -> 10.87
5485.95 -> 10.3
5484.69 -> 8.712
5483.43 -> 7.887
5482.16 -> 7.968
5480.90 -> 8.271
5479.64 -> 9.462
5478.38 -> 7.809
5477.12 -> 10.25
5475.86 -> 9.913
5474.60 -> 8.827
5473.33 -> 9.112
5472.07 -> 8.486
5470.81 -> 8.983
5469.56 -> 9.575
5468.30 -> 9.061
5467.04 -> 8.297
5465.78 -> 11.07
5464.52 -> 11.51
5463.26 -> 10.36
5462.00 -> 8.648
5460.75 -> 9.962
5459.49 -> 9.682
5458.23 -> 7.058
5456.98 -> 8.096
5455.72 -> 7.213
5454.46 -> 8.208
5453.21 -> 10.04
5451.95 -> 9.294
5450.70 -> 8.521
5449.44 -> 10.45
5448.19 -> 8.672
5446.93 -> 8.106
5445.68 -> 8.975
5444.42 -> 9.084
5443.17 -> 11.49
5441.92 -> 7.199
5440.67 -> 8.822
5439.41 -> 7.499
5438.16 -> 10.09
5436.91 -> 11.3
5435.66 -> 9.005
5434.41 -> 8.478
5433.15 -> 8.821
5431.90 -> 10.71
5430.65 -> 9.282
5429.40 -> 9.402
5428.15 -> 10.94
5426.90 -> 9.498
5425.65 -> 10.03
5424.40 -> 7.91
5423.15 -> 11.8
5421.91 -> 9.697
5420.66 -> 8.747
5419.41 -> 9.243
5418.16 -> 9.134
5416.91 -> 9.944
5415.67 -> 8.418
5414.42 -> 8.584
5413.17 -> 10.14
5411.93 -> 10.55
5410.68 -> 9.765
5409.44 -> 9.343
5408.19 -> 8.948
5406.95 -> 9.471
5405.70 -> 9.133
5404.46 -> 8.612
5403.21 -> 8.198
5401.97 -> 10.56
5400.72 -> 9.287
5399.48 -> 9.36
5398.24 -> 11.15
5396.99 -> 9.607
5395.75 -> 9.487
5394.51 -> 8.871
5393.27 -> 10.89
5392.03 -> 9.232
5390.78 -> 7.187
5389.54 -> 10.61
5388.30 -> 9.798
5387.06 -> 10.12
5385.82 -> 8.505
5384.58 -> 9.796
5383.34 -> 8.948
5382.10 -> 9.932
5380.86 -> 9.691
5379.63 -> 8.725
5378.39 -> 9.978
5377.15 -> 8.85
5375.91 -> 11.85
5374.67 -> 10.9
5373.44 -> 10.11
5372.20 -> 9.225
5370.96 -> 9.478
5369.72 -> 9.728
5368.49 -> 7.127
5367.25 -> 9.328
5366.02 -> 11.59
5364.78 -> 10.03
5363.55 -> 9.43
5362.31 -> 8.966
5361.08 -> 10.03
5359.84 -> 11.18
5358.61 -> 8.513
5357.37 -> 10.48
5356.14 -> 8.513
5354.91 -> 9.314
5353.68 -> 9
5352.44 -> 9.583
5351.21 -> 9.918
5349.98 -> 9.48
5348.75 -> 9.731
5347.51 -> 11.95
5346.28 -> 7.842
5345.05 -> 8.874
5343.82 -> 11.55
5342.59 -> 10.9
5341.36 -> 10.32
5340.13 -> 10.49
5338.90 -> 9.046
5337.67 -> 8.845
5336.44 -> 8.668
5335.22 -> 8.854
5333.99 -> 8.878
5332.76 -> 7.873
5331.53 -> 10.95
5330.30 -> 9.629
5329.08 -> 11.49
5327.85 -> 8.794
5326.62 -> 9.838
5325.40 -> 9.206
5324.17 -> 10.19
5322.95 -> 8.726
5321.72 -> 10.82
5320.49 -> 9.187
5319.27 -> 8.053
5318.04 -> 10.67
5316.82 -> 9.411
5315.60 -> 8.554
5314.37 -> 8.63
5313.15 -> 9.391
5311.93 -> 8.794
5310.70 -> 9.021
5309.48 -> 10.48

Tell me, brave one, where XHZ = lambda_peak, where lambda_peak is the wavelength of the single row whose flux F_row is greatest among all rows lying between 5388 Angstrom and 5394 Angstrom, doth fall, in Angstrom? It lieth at 5393.27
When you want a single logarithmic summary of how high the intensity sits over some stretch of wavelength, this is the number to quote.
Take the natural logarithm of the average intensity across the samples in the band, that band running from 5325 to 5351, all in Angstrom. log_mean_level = 2.27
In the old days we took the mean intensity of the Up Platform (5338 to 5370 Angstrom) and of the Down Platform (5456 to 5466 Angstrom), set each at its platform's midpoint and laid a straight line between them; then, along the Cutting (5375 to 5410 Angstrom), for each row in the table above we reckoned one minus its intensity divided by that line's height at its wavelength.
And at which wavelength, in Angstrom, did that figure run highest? 5390.78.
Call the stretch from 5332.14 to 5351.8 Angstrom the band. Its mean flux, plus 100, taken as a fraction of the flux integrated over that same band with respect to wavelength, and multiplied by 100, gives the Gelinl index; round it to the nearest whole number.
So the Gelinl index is 58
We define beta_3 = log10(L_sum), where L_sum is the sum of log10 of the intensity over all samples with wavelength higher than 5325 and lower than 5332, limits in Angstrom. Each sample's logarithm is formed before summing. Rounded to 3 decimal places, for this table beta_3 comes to 0.777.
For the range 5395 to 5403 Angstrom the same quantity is 0.776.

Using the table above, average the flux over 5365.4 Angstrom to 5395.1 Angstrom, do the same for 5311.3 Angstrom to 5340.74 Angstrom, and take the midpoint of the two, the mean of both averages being 9.49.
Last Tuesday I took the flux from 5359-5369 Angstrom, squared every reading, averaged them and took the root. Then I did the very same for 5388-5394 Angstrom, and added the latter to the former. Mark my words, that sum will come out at 19.43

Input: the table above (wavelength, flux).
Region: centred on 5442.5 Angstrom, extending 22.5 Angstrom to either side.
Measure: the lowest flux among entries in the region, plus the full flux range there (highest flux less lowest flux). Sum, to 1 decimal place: 11.8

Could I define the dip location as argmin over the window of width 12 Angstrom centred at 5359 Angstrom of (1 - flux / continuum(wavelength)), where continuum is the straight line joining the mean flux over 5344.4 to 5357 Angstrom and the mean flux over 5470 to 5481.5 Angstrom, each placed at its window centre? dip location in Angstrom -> 5359.84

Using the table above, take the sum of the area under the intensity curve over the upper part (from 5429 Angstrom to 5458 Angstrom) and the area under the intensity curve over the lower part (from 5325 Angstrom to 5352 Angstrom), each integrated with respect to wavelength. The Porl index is 524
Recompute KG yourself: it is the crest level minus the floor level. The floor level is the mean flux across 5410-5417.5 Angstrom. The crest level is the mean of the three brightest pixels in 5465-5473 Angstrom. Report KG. 0.3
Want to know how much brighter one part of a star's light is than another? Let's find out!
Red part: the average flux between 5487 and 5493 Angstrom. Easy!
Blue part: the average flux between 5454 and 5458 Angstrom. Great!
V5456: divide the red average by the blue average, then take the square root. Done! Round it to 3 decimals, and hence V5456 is 1.101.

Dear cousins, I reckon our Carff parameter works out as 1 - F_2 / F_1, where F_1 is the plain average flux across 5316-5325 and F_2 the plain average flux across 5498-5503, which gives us 0.21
